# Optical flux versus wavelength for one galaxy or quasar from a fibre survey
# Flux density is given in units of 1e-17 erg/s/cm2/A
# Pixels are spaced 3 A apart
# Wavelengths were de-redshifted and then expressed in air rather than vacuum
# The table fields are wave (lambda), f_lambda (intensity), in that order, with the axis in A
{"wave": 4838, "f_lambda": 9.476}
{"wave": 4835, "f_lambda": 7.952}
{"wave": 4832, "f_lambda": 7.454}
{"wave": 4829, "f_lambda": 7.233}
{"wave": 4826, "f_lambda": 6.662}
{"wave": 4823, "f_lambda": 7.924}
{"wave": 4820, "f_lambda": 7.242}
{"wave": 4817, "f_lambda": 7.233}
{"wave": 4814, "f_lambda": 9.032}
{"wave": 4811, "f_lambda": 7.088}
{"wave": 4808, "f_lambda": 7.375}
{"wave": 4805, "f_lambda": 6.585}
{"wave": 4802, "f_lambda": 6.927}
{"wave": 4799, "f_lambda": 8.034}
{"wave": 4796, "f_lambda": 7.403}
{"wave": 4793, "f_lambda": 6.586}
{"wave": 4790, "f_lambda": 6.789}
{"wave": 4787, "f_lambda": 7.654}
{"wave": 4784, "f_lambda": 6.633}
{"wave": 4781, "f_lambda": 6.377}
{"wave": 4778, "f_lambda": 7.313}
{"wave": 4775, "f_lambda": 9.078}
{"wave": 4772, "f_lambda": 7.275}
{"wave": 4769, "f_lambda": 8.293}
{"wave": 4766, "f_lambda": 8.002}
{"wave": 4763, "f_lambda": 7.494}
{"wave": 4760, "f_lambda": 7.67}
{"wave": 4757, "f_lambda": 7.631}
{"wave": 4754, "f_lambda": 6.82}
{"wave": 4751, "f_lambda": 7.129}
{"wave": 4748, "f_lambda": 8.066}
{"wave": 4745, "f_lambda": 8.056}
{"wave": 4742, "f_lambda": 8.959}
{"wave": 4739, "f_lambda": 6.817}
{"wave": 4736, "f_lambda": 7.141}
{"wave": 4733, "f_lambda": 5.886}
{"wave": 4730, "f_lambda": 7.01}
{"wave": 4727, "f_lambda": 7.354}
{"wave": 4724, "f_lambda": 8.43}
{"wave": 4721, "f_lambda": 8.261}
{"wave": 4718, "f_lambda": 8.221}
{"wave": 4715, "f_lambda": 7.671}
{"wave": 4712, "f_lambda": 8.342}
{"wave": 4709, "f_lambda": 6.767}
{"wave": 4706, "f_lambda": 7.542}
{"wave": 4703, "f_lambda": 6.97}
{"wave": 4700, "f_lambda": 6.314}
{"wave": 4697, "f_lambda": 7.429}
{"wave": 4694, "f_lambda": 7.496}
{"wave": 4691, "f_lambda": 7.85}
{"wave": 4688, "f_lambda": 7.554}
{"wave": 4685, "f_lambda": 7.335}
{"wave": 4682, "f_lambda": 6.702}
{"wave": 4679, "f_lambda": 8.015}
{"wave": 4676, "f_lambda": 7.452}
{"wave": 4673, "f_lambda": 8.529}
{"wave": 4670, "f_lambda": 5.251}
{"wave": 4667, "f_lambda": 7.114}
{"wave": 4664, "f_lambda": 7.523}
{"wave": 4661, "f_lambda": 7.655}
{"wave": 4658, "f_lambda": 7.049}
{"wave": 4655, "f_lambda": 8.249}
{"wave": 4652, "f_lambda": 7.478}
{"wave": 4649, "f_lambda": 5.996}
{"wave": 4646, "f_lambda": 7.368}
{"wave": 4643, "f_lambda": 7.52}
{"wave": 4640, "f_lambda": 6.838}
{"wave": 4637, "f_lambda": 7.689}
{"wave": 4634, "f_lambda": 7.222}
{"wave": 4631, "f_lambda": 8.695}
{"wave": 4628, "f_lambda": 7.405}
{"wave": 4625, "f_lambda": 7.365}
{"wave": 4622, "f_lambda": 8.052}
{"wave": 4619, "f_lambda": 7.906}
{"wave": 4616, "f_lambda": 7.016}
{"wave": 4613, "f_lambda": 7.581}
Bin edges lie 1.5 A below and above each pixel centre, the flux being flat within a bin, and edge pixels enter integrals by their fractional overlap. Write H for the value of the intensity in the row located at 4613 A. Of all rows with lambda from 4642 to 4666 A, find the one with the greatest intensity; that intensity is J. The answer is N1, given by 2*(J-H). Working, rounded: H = 7.581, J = 8.249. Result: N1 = 1.3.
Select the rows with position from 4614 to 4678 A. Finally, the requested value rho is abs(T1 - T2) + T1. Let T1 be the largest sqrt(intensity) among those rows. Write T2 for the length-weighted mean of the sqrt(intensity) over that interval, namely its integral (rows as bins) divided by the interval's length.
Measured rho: 3.18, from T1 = 2.95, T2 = 2.718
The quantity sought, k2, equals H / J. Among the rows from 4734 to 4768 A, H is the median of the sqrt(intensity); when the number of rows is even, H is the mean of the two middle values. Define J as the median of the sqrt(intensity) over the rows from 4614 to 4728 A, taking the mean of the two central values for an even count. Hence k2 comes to 1.01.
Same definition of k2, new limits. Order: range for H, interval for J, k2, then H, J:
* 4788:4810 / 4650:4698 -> 0.96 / 2.63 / 2.74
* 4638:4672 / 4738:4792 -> 0.99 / 2.71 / 2.75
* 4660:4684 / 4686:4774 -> 1.00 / 2.74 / 2.75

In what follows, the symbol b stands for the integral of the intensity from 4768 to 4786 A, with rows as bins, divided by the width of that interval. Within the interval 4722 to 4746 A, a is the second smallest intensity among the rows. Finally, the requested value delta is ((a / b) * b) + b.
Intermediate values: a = 6.817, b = 7.48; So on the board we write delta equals 14.3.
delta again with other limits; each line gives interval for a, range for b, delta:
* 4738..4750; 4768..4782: 15.7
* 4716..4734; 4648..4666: 14.4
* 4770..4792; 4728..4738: 13.4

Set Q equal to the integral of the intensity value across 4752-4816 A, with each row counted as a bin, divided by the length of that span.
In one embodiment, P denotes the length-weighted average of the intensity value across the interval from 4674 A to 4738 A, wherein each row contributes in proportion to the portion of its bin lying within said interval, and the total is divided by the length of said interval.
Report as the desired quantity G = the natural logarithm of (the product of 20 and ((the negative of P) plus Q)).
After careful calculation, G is -2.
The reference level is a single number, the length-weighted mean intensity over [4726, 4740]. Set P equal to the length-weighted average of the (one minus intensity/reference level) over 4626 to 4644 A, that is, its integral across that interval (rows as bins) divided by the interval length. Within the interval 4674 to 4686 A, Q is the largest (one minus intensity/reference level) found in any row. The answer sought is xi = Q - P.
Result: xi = 0.125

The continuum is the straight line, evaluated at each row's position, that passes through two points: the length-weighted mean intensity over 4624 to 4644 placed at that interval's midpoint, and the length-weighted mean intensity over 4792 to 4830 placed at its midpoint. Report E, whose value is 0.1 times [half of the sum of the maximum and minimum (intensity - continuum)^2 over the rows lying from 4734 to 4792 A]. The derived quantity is 0.14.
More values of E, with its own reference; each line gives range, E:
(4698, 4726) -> 0.07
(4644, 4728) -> 0.25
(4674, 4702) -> 0.07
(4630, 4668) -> 0.12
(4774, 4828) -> 0.14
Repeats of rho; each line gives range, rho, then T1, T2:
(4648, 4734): 3.13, 2.92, 2.712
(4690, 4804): 3.30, 3.01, 2.728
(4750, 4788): 3.29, 3.01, 2.734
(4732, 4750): 3.25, 2.99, 2.737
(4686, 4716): 3.06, 2.89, 2.716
